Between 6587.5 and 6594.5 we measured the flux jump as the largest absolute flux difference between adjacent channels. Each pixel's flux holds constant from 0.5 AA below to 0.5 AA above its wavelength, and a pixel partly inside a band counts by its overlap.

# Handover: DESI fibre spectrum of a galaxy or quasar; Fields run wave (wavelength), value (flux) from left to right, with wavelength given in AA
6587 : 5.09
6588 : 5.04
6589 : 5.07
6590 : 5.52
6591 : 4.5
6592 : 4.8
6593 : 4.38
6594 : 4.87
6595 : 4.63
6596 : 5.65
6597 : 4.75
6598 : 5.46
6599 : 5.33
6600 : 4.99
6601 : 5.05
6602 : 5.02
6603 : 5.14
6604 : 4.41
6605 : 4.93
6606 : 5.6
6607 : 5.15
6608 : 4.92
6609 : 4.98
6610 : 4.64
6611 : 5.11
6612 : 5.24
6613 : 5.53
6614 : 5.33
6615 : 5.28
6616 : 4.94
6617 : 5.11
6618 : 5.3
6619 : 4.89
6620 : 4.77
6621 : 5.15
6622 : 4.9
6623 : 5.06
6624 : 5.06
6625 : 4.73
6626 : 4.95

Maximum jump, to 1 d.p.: 1.0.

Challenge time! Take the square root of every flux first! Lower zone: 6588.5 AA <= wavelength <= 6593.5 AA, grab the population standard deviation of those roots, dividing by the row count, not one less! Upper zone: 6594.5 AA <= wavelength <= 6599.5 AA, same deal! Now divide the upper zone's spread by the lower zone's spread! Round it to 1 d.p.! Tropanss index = 1.0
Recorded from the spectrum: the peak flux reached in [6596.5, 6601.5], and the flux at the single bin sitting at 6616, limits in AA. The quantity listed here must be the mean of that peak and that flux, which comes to 5.20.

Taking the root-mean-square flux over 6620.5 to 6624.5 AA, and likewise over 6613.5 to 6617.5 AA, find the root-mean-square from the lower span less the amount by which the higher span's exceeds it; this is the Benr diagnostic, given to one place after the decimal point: 5.3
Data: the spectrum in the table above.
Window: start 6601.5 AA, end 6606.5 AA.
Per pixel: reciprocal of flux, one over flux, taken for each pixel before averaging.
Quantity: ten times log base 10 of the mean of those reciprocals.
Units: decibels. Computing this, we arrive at -6.98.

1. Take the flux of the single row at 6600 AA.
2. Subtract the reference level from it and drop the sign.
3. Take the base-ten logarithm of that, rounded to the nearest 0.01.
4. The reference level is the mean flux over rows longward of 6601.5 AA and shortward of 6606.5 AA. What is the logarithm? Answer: -1.52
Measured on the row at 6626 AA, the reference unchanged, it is -1.15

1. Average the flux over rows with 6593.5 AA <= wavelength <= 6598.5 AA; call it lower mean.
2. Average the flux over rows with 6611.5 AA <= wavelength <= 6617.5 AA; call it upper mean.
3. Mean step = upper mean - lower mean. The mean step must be 0.17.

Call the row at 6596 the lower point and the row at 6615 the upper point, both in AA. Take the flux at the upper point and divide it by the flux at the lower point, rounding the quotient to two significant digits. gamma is 0.93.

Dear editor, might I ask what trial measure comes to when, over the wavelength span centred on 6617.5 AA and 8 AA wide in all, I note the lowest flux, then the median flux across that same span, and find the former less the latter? -0.36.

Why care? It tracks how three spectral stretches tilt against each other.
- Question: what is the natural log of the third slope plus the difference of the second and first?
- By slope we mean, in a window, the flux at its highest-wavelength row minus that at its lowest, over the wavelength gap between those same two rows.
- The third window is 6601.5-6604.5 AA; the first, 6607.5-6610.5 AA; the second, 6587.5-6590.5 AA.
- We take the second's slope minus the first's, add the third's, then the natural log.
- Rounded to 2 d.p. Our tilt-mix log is -2.59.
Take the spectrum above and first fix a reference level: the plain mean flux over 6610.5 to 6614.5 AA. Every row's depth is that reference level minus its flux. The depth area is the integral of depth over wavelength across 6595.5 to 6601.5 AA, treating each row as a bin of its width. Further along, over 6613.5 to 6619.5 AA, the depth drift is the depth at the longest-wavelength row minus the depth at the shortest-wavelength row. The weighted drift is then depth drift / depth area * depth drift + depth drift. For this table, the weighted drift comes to 0.8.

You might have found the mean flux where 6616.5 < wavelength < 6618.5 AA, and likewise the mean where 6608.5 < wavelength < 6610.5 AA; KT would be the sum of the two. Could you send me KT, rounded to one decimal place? 10.0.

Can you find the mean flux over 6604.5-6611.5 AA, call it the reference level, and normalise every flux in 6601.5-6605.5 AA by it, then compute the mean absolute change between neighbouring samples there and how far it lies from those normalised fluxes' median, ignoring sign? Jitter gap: 0.90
